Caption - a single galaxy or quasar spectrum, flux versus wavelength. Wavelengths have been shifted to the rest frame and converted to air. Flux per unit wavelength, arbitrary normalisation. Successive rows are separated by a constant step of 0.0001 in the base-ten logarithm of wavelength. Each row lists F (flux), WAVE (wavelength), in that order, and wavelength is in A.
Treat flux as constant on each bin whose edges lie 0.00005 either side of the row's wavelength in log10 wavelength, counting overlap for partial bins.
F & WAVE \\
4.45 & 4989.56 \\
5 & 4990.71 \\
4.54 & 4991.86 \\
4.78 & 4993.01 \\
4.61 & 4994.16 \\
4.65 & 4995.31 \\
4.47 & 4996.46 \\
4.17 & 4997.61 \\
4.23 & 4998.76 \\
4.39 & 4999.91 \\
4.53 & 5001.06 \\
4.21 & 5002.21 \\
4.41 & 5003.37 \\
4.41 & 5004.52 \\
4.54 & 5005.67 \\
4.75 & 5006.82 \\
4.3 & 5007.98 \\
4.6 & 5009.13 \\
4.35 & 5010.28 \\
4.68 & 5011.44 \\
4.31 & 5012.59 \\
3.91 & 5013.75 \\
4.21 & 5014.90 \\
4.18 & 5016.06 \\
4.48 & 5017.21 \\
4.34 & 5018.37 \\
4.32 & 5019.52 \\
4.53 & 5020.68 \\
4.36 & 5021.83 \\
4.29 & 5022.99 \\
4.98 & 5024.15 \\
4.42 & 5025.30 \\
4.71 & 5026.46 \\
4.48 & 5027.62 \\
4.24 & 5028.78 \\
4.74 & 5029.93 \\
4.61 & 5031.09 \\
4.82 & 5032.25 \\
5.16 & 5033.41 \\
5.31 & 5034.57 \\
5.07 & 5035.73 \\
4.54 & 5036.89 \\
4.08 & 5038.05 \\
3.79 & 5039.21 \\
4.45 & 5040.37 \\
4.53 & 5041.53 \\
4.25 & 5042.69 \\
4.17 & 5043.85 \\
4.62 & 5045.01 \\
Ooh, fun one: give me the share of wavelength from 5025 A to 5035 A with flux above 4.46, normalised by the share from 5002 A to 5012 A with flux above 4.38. 1.2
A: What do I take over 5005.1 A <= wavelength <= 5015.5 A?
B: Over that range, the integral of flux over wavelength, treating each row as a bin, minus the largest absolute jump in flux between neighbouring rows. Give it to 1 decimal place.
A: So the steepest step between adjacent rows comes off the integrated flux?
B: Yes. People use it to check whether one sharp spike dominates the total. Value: 45.3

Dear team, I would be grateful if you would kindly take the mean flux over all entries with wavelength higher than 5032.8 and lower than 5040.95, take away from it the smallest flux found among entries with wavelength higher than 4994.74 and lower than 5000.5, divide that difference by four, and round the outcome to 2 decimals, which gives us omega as 0.11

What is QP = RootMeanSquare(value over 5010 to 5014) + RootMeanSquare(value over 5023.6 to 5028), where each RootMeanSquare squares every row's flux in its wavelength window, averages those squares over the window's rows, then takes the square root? 8.97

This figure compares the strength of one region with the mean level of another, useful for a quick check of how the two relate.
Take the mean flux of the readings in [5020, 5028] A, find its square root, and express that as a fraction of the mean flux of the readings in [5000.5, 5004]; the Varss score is 0.486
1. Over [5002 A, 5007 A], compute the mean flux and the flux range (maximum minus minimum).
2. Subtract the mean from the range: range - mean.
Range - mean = -3.92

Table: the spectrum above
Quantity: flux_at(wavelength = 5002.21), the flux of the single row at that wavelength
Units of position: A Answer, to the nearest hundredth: 4.21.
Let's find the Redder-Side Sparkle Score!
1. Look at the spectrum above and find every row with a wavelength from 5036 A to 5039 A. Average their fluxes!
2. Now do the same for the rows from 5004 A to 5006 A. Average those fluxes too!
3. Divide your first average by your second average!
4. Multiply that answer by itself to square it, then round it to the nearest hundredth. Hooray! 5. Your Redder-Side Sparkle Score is 0.93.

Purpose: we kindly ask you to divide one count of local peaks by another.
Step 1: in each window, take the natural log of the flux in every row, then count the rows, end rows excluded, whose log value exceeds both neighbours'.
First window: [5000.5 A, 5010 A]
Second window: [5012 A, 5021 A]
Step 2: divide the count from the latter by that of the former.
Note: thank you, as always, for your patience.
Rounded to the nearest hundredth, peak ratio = 2.00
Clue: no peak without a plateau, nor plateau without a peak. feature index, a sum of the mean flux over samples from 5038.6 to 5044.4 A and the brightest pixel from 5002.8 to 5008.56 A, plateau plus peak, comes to 8.99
